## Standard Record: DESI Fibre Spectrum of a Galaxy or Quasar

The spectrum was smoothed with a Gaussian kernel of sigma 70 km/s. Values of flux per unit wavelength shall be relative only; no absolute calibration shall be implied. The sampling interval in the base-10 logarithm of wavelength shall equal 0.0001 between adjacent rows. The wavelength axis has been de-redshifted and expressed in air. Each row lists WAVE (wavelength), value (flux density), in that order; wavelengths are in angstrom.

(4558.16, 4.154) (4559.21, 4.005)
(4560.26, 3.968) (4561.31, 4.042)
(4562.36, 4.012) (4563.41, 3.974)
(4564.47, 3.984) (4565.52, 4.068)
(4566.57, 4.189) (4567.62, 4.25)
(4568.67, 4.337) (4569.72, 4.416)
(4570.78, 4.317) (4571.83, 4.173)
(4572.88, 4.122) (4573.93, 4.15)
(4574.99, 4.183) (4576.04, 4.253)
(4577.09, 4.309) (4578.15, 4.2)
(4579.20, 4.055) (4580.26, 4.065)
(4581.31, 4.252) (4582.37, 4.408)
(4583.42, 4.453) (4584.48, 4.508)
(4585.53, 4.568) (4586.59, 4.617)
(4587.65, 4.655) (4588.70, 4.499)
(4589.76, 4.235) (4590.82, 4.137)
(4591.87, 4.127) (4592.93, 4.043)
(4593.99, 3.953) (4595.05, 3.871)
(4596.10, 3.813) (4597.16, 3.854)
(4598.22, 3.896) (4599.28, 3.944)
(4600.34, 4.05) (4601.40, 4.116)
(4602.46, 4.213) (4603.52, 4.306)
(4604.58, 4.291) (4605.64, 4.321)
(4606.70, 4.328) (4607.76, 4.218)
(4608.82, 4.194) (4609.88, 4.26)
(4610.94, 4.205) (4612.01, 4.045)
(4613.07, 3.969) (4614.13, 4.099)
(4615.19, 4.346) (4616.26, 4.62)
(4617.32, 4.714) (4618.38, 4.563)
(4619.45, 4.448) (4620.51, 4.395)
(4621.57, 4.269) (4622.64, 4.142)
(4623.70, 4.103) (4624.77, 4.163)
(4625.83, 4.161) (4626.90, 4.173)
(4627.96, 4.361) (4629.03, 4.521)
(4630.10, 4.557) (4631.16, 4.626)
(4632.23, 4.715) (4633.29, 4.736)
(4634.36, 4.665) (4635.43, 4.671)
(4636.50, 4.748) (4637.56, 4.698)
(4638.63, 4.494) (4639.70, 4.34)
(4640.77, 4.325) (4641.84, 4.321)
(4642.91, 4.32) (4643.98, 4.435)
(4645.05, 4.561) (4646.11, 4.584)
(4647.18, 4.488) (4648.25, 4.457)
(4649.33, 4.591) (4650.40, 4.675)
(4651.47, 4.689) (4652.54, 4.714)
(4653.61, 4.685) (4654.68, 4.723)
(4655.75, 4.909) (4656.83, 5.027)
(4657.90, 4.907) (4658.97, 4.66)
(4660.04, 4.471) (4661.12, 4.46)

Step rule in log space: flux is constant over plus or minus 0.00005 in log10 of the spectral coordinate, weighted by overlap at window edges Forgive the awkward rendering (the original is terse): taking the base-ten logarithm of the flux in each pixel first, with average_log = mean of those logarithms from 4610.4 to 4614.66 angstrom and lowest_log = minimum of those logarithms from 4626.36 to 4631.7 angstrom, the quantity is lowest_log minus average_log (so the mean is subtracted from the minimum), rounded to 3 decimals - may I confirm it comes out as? 0.010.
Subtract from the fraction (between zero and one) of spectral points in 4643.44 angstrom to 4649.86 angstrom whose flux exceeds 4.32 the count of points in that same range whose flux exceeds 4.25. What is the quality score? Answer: -5.0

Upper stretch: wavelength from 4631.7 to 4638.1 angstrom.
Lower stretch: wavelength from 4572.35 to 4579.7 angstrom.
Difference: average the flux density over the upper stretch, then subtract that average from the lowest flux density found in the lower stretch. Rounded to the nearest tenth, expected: -0.7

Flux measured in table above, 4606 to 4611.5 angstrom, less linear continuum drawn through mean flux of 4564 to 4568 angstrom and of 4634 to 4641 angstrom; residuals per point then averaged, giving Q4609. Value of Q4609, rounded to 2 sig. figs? -0.15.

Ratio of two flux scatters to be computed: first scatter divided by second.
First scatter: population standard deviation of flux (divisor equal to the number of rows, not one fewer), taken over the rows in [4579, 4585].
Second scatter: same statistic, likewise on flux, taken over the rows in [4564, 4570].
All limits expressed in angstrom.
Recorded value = 1.2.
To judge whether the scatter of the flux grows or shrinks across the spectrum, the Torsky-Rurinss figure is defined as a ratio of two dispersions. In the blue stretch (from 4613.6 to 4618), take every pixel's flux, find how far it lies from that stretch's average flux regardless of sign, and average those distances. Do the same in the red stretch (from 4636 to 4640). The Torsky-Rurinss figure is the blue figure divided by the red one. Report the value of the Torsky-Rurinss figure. 1.5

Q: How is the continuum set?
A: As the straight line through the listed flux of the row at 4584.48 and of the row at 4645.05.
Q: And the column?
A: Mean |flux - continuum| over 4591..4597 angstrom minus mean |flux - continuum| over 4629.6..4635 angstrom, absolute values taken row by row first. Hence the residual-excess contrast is 0.44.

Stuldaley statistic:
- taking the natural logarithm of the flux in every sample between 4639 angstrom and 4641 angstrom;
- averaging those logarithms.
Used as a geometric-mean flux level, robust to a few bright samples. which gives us 1.47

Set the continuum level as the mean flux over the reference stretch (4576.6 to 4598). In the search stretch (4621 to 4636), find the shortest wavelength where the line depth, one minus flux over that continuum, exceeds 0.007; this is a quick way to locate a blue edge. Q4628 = 4622.64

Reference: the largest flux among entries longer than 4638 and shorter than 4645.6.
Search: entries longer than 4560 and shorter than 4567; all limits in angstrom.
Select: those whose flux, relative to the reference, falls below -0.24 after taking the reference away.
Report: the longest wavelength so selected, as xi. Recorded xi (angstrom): 4566.57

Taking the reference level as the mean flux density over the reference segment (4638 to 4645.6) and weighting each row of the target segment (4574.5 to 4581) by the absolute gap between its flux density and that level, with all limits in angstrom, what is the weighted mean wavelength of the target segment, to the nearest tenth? 4578.1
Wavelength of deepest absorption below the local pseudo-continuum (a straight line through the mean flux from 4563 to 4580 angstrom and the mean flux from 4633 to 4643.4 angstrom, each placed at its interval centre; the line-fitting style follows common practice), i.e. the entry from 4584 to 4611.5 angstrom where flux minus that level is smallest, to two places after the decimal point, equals 4596.10 angstrom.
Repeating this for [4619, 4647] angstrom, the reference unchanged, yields 4623.70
